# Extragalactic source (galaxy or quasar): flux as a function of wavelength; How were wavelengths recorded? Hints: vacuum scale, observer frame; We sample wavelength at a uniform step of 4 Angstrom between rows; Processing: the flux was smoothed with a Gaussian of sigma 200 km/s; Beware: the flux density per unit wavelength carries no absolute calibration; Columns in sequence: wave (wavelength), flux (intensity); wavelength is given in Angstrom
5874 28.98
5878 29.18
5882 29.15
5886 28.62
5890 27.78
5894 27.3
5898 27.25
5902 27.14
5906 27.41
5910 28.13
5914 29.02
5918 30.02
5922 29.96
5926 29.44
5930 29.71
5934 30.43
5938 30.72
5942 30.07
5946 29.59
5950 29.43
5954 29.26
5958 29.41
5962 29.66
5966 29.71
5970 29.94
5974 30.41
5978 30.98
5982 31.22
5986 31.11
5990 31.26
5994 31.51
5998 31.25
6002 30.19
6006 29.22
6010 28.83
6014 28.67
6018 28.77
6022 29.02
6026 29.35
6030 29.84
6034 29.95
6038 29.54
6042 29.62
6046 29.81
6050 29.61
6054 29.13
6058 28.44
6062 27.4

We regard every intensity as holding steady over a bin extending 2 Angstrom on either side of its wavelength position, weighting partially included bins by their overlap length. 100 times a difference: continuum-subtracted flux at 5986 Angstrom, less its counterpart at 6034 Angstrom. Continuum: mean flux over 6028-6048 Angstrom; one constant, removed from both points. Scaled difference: 116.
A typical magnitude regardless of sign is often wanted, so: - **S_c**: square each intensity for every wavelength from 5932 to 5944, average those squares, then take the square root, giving 30.4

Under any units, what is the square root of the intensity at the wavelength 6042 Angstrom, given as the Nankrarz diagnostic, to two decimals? 5.44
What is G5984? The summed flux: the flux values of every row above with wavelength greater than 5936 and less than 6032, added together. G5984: 719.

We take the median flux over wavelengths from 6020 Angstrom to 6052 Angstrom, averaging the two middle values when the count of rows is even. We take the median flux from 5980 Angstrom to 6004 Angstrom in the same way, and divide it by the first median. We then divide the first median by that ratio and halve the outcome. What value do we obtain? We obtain 14.0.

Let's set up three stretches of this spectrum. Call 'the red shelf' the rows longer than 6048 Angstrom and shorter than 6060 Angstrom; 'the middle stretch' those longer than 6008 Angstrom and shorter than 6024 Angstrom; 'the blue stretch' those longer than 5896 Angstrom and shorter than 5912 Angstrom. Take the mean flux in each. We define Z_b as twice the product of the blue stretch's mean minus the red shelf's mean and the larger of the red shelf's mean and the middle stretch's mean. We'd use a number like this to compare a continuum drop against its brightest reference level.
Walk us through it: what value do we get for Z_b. -92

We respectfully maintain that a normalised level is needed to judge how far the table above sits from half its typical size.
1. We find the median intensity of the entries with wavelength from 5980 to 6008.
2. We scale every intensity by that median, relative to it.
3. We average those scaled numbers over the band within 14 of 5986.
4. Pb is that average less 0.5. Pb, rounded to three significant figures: 0.496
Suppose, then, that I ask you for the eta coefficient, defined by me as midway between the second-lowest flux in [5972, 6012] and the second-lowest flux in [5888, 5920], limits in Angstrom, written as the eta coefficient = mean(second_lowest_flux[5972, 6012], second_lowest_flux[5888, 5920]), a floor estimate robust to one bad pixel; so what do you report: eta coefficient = 28.2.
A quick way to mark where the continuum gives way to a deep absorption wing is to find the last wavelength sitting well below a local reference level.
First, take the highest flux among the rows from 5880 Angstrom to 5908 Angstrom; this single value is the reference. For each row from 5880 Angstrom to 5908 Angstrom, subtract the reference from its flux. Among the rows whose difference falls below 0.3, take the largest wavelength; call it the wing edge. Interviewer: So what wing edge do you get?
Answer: 5906 Angstrom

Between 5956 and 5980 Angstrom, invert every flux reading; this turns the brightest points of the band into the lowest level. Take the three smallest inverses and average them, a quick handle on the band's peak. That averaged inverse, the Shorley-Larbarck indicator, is 0.0329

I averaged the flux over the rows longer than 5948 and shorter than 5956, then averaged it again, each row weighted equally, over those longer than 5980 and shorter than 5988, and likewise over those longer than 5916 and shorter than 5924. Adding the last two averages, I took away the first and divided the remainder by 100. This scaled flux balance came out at 0.3181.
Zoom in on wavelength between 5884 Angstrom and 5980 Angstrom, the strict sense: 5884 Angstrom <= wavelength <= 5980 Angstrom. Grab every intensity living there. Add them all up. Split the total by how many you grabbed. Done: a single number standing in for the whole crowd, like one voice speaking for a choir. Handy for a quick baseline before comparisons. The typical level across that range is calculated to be 29.2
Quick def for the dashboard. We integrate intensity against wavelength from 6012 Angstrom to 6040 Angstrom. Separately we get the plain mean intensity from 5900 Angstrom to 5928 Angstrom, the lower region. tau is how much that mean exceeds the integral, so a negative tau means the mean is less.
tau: -792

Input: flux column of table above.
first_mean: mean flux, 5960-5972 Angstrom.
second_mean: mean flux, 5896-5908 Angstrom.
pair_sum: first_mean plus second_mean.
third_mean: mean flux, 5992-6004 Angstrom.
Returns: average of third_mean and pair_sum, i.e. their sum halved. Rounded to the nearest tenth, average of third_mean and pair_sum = 44.0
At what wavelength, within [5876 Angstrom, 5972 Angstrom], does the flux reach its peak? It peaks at 5938 Angstrom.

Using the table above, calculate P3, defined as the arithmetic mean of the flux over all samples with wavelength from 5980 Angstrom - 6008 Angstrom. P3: 30.8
